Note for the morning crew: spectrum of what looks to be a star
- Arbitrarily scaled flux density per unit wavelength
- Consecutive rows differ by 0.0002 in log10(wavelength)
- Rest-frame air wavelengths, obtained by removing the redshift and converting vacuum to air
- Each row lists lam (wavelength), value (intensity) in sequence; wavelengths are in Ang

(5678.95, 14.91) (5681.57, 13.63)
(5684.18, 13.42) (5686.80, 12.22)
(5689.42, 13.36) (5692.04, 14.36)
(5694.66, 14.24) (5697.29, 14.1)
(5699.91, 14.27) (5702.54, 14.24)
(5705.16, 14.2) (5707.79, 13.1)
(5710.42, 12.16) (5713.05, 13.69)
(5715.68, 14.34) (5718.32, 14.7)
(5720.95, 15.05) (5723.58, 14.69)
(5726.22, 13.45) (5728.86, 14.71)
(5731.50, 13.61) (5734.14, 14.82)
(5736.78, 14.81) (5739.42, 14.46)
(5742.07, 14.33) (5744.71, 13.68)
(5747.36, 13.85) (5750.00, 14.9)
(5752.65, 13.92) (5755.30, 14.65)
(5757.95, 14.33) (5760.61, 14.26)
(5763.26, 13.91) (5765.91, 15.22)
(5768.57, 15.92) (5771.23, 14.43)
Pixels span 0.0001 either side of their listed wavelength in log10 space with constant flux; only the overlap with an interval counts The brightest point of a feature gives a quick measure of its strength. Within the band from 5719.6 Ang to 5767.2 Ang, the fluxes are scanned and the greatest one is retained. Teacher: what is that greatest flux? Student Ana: 15.22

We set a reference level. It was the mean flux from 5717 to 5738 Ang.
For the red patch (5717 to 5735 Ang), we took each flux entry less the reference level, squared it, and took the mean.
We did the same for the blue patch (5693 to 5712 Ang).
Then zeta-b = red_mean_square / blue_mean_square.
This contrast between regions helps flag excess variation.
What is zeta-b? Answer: 0.3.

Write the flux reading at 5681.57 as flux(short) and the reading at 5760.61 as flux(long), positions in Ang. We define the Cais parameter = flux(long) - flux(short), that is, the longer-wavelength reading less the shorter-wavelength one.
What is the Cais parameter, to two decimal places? 0.63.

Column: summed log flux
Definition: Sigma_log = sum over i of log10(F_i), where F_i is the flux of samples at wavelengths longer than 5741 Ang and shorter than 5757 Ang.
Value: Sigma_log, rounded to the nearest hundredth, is 6.92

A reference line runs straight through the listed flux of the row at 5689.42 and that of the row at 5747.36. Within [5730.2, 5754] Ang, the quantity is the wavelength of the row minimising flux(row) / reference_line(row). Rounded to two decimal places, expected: 5744.71 Ang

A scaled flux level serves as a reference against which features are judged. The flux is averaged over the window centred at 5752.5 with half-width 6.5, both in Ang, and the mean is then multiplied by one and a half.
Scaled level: 21.5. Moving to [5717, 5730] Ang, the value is 21.8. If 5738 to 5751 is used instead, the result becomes 21.4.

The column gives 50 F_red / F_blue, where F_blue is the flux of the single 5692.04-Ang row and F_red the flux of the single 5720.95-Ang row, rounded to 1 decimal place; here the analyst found 52.4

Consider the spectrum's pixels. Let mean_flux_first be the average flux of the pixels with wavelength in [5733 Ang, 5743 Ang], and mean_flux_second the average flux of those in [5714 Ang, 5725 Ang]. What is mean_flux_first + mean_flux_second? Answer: 29.3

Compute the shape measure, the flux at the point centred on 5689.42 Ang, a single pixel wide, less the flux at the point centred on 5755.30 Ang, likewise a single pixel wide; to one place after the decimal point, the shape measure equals -1.3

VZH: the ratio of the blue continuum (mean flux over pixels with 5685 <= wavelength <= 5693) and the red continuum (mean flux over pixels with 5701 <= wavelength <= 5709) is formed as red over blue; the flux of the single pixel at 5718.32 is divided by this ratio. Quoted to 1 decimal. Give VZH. 14.1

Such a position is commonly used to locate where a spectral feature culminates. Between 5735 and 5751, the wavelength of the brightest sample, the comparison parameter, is 5750.00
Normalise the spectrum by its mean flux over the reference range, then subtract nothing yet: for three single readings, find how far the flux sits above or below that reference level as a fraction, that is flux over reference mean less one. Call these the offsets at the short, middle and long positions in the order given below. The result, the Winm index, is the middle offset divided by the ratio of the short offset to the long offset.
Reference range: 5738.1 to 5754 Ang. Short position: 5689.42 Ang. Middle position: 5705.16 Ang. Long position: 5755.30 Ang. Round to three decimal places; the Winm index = 0.000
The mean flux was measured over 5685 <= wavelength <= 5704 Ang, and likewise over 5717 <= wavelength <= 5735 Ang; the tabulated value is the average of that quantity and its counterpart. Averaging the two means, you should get 14.1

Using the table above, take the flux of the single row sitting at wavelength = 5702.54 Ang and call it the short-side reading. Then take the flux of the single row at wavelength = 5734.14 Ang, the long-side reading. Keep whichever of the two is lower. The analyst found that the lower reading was 14.2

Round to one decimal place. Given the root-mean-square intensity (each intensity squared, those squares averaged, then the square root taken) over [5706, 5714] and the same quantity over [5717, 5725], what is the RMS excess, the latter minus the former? 1.8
